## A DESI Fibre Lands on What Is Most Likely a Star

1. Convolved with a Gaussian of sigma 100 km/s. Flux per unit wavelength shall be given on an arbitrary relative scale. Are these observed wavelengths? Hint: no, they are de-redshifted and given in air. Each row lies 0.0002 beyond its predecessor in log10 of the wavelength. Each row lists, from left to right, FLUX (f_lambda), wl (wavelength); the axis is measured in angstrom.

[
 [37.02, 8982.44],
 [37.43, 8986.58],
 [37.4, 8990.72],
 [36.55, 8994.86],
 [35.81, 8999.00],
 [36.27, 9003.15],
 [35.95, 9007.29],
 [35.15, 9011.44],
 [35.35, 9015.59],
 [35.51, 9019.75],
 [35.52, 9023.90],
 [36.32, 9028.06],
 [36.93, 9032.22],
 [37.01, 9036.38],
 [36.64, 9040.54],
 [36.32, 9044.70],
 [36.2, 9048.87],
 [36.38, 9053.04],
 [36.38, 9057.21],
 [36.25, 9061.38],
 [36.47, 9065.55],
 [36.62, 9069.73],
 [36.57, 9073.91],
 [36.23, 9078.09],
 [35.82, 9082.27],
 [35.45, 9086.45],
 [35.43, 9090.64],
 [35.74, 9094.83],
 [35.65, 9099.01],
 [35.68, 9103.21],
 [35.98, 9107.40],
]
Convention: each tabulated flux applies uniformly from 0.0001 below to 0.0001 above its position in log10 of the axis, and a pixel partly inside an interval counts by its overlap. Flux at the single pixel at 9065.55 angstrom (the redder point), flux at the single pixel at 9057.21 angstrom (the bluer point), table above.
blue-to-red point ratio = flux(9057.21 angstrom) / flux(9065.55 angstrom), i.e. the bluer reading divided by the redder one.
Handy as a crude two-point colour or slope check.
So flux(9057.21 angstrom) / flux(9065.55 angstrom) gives 1.00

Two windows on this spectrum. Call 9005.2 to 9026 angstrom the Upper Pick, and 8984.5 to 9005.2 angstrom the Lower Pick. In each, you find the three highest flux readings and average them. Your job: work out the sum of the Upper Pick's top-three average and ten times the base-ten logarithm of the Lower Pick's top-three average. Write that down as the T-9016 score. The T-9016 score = 51.4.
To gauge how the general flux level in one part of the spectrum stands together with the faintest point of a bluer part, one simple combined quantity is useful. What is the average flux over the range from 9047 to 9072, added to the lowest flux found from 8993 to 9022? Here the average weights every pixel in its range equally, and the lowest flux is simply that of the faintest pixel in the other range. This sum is 71.5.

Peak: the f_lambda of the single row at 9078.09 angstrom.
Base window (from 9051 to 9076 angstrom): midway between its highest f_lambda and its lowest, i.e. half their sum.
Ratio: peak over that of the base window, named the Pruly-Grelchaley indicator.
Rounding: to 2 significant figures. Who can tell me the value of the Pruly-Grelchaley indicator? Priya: 0.99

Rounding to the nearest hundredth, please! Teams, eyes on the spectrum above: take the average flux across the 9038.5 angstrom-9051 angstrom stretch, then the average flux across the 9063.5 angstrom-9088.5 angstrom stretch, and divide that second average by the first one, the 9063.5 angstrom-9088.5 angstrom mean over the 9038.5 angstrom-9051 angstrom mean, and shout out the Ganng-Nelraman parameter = 0.99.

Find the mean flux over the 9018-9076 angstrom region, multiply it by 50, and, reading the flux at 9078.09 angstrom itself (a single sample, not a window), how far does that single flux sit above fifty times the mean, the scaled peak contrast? -1782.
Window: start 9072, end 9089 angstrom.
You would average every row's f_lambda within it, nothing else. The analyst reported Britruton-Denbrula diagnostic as 36.0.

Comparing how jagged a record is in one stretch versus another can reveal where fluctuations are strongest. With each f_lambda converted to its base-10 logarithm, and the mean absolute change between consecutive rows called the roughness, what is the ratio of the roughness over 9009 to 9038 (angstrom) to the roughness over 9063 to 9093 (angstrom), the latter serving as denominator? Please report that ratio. 1.4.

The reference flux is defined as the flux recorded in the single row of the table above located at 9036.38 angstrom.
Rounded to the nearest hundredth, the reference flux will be 37.01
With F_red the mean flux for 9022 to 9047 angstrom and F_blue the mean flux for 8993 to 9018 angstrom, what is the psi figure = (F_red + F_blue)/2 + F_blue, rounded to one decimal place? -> 72.0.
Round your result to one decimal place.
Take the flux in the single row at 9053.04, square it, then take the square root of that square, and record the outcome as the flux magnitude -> 36.4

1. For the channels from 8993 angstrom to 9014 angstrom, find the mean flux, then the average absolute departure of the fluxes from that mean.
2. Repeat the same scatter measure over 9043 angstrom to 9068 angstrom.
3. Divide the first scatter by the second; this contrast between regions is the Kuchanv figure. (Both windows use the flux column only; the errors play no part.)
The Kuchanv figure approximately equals 5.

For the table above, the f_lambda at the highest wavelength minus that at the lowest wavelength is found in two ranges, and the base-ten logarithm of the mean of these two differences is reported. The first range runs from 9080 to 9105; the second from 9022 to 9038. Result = -0.17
